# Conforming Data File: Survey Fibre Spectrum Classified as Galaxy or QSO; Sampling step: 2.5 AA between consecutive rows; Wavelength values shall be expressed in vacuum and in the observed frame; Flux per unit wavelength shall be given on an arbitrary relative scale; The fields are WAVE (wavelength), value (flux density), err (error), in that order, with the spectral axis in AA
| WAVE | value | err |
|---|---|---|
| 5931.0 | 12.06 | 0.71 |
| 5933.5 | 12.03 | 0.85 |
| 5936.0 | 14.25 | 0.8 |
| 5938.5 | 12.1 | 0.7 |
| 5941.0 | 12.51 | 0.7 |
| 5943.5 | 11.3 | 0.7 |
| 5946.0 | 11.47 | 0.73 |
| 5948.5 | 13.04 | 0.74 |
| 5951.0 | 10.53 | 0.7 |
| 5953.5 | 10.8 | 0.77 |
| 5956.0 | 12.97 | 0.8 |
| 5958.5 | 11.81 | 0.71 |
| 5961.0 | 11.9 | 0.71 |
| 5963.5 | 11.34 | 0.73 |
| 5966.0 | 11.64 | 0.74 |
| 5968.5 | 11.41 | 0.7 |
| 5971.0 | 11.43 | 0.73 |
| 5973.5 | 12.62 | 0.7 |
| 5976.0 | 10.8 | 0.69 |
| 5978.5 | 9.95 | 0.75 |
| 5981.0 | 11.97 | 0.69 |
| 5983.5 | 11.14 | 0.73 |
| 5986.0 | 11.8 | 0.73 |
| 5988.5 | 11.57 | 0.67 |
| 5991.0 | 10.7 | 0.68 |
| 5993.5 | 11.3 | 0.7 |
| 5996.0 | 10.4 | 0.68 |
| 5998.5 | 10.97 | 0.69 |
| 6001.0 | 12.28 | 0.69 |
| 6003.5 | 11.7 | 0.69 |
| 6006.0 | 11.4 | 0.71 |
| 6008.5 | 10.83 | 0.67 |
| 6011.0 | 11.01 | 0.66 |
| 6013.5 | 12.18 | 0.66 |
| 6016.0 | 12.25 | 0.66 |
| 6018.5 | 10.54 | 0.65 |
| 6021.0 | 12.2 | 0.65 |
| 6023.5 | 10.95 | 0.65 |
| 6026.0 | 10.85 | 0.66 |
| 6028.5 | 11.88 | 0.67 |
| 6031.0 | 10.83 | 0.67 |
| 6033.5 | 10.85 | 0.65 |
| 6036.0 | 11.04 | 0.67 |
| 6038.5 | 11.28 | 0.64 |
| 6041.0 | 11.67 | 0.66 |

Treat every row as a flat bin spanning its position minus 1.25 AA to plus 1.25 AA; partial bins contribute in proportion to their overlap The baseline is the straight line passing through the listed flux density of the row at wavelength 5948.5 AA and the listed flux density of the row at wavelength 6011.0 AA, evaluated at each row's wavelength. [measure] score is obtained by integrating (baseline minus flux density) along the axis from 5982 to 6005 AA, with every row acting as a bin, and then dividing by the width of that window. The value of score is 0.3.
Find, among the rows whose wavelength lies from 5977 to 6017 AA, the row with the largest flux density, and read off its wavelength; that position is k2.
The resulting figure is 6001.0 AA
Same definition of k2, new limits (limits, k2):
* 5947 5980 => 5948.5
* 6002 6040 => 6016.0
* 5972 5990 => 5973.5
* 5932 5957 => 5936.0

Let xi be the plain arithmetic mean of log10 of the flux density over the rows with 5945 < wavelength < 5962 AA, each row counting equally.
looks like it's 1.07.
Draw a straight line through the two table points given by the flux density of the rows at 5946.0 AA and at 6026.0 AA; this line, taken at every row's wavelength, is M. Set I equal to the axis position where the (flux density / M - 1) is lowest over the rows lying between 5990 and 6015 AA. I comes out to 5996.0 AA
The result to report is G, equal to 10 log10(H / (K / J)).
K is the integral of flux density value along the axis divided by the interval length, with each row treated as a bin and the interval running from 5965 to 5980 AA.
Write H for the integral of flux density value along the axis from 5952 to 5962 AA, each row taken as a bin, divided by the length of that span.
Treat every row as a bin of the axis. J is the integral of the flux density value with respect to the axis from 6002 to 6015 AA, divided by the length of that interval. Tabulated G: 10.8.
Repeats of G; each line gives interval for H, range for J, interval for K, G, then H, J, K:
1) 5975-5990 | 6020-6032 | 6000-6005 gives 10.3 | 11.2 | 11.3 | 11.9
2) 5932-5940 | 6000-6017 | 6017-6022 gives 11.2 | 12.8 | 11.6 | 11.4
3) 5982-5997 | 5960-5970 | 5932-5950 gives 10.2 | 11.2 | 11.6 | 12.4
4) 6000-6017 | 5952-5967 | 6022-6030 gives 10.8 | 11.6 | 11.7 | 11.2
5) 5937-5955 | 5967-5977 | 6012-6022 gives 10.6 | 11.7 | 11.6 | 11.8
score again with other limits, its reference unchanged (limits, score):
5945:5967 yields 1.1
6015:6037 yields -0.7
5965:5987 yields 0.7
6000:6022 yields -0.6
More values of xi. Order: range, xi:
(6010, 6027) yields 1.06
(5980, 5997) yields 1.05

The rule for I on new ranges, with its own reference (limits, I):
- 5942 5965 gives 5951.0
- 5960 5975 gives 5963.5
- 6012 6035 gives 6018.5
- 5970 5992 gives 5978.5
